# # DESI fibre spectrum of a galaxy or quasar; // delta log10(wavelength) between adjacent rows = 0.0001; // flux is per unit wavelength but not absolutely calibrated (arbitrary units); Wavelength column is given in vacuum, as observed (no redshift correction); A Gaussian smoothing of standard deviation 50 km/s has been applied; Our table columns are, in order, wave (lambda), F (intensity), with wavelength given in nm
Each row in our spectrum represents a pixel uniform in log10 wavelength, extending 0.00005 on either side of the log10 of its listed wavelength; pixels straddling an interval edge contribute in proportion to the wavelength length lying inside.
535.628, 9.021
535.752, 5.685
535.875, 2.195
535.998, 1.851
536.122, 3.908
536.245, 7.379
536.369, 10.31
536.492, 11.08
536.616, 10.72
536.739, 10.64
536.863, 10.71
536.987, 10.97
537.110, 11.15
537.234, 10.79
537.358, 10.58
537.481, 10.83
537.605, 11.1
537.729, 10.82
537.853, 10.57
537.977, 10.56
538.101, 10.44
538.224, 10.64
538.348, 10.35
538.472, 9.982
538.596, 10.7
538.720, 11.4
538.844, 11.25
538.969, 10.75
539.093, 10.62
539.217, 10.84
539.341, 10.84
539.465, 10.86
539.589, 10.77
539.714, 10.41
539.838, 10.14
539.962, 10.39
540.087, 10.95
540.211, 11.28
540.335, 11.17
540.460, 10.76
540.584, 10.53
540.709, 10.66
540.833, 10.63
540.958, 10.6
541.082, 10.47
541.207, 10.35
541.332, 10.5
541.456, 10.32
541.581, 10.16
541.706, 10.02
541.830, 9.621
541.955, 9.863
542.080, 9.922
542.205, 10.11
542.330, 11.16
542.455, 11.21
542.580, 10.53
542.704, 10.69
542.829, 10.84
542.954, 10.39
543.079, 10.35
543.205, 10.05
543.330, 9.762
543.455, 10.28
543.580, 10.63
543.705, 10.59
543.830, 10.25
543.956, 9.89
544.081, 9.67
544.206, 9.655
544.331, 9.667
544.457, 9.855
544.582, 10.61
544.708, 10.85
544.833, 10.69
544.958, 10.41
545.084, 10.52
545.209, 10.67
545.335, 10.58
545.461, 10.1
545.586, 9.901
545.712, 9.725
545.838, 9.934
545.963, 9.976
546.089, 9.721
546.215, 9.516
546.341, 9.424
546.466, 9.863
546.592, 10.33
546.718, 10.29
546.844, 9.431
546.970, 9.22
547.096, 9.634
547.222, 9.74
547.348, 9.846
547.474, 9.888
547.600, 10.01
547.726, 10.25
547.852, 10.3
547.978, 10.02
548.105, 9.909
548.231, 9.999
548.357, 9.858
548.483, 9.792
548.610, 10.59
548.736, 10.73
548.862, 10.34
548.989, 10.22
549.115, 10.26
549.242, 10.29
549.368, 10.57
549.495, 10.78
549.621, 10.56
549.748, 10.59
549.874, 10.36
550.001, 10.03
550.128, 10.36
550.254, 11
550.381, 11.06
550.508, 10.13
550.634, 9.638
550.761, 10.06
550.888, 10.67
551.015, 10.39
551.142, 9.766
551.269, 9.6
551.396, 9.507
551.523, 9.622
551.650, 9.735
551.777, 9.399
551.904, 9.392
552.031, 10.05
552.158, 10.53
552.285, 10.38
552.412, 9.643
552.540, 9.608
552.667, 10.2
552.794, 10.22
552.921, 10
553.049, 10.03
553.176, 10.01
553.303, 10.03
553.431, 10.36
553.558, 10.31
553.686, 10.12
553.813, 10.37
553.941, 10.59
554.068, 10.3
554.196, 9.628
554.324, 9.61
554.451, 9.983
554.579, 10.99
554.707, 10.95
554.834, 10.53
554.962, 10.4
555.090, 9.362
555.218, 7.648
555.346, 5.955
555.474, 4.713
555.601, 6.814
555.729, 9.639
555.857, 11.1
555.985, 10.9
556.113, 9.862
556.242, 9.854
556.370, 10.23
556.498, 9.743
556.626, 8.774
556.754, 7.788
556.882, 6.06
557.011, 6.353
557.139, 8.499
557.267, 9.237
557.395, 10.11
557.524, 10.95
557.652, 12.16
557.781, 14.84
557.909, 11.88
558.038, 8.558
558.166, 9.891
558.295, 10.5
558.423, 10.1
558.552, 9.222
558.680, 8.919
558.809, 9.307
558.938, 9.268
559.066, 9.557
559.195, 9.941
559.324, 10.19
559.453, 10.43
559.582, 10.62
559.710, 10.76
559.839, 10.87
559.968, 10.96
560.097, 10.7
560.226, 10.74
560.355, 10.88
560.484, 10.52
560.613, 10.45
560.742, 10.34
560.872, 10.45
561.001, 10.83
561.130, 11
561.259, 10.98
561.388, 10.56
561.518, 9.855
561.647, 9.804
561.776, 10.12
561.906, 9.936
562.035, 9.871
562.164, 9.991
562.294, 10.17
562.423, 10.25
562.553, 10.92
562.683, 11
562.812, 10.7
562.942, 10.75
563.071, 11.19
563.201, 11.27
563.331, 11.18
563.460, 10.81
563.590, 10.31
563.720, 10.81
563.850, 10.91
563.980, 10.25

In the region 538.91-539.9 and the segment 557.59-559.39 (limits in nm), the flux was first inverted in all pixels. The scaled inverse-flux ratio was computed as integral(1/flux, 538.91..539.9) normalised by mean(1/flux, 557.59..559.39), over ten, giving 0.094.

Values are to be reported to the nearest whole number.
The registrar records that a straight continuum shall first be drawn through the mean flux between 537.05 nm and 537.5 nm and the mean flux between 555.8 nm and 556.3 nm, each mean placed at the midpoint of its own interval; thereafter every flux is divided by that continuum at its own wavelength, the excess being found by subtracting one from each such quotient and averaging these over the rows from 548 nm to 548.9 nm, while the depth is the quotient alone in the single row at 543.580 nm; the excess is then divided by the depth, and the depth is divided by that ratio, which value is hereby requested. -25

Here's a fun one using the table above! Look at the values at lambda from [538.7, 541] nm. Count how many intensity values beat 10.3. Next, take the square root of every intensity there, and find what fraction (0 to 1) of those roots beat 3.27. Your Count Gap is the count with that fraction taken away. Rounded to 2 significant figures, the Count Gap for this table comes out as 17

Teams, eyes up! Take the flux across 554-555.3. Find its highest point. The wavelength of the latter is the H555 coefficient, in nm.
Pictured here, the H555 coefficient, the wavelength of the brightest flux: 554.579 nm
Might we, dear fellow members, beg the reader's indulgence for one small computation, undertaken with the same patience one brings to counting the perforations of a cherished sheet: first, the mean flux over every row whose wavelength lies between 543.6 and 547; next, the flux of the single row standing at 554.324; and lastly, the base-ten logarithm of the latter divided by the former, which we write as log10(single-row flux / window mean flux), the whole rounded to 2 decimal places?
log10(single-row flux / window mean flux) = -0.02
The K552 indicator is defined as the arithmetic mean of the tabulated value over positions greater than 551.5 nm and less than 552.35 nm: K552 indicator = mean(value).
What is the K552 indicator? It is 9.9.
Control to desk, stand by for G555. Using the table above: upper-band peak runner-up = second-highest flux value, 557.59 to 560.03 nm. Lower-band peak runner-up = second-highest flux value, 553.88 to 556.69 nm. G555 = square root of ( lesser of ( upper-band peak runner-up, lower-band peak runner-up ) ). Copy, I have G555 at 3.32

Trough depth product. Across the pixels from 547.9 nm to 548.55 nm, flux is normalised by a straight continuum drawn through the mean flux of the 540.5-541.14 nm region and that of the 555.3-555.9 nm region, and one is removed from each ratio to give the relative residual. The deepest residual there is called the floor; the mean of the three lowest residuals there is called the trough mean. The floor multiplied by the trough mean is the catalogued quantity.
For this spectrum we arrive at 0.007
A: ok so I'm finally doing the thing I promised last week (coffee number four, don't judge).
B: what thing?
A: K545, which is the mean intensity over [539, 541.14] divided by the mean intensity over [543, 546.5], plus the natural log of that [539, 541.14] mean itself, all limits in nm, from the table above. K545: 3.43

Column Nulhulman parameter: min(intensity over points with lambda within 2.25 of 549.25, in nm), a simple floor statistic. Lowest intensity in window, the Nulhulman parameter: 9.507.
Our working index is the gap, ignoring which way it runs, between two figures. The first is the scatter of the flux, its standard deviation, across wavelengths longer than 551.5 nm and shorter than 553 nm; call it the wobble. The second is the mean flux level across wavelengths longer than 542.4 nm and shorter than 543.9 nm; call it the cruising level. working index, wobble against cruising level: 10.1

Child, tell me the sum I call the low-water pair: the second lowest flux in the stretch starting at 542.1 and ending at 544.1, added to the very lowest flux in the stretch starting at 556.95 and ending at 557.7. 16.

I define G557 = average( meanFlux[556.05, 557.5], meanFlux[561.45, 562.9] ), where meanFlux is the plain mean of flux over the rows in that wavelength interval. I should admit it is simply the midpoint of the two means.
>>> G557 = 9.5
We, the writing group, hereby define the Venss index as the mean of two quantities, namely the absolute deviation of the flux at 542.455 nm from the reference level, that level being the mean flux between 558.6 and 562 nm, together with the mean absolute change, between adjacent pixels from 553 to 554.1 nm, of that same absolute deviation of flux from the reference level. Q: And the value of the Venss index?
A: 0.52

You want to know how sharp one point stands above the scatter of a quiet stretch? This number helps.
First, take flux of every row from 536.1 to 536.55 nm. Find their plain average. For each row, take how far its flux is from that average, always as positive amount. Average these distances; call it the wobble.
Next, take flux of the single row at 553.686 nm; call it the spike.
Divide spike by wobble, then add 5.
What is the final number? 9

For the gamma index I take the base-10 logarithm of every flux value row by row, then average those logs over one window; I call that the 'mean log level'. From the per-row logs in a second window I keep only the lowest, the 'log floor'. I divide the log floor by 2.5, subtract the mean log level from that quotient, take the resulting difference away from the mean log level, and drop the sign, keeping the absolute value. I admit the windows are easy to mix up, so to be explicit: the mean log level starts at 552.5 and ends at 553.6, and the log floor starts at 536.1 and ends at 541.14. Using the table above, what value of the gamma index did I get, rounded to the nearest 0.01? 1.77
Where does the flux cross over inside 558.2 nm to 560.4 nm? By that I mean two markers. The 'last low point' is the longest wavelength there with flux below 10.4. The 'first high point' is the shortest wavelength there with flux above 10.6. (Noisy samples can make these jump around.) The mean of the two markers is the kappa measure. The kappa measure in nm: 559.45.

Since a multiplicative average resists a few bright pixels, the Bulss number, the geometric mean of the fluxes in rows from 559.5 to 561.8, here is 10.6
